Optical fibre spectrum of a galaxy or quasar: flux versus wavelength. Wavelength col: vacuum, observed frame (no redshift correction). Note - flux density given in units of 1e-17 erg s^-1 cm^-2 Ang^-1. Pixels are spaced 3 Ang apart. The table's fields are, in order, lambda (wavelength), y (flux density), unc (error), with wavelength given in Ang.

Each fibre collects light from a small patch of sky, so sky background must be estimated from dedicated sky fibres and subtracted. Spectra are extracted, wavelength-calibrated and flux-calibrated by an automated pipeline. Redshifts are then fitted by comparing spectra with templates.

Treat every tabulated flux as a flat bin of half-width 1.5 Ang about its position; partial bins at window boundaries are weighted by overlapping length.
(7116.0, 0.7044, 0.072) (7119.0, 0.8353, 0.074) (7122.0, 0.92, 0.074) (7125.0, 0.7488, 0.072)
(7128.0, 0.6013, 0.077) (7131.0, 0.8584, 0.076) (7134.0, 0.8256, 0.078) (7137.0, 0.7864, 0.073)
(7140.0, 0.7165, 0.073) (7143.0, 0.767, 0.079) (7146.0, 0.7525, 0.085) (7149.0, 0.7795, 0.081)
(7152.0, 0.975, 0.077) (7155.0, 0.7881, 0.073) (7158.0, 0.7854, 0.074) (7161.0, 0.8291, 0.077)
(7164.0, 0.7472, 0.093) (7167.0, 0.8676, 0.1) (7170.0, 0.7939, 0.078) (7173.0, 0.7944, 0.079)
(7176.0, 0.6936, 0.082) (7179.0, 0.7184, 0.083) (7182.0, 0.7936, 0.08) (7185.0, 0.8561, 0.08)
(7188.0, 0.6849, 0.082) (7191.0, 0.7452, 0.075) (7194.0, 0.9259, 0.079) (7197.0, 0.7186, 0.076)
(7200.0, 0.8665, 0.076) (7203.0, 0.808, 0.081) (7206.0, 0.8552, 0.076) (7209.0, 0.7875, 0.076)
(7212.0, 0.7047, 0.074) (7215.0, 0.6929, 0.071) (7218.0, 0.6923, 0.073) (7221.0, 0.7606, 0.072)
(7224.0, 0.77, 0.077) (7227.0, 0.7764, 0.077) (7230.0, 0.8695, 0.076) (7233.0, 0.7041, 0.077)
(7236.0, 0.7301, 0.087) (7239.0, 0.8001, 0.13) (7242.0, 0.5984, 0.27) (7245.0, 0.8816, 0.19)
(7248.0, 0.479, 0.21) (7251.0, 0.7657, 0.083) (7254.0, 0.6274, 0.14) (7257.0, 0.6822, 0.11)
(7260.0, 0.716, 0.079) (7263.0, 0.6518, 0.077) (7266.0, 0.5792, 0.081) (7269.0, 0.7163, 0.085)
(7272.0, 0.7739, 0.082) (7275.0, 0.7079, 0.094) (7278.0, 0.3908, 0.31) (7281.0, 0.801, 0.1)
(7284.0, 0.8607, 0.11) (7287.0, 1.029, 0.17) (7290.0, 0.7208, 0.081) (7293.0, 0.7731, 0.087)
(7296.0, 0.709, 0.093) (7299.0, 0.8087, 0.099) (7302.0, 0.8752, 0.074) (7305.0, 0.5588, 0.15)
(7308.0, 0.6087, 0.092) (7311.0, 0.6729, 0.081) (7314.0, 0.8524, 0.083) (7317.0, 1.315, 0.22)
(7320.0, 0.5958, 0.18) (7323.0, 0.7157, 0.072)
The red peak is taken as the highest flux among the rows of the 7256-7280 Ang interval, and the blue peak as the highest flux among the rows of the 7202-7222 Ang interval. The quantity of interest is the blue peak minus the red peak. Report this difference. 0.081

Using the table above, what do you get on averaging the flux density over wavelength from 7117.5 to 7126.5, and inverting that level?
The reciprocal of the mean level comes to 1.20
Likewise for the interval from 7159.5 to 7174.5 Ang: 1.24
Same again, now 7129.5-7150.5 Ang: 1.28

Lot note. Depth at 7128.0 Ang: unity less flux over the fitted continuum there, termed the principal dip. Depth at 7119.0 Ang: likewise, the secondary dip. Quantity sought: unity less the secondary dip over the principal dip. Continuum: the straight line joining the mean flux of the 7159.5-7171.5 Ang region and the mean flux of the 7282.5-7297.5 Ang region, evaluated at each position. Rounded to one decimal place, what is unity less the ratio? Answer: 1.1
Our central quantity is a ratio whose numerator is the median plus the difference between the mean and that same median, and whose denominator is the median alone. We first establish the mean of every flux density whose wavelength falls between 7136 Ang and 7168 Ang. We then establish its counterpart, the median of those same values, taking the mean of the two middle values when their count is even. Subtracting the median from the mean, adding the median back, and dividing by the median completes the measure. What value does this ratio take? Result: 1.02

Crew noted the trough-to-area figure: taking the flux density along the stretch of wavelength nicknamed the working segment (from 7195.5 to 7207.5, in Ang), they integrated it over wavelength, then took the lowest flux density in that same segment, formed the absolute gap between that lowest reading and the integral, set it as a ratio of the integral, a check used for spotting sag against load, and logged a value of 0.926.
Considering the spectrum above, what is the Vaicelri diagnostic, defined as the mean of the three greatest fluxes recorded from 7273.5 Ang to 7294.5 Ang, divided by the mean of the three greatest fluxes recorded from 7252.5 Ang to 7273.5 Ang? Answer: 1.22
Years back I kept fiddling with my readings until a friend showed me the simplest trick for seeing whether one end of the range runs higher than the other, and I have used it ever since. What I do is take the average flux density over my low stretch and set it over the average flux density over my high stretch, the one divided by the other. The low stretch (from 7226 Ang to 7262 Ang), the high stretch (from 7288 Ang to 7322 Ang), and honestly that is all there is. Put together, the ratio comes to 0.93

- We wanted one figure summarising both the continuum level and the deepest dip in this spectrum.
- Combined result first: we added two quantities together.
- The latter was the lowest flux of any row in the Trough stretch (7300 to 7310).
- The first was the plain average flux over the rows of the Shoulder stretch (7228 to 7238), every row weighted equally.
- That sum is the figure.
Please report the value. 1.33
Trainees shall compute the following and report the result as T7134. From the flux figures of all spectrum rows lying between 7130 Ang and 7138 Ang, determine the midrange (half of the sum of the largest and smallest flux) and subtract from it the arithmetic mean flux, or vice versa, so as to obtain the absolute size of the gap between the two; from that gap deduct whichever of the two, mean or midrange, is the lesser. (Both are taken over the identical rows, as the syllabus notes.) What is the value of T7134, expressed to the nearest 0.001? -0.821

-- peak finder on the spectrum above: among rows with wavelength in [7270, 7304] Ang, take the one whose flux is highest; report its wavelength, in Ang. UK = 7287.0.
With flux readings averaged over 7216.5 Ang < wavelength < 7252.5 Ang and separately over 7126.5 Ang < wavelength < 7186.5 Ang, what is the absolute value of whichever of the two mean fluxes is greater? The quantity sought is 0.786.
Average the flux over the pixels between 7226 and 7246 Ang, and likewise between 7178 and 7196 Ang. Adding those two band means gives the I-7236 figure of 1.55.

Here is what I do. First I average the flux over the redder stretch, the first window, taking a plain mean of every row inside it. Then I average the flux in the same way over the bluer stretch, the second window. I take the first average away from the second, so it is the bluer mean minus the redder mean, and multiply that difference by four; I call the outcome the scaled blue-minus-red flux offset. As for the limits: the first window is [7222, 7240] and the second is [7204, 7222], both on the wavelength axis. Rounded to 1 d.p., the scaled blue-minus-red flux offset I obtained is -0.1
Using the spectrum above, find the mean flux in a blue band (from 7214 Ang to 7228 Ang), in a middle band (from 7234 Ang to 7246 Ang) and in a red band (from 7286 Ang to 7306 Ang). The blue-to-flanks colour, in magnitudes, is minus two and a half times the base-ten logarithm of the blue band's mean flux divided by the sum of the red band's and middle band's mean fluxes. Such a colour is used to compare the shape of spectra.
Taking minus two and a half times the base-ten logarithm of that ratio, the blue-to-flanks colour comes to 0.79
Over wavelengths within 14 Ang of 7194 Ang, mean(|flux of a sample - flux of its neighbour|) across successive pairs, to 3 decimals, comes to 0.117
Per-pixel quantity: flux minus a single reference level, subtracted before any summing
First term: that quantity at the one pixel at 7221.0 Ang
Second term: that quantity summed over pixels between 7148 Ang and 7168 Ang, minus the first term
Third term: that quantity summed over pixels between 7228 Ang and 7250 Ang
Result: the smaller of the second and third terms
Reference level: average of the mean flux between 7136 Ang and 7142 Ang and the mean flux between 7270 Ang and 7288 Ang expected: -0.2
